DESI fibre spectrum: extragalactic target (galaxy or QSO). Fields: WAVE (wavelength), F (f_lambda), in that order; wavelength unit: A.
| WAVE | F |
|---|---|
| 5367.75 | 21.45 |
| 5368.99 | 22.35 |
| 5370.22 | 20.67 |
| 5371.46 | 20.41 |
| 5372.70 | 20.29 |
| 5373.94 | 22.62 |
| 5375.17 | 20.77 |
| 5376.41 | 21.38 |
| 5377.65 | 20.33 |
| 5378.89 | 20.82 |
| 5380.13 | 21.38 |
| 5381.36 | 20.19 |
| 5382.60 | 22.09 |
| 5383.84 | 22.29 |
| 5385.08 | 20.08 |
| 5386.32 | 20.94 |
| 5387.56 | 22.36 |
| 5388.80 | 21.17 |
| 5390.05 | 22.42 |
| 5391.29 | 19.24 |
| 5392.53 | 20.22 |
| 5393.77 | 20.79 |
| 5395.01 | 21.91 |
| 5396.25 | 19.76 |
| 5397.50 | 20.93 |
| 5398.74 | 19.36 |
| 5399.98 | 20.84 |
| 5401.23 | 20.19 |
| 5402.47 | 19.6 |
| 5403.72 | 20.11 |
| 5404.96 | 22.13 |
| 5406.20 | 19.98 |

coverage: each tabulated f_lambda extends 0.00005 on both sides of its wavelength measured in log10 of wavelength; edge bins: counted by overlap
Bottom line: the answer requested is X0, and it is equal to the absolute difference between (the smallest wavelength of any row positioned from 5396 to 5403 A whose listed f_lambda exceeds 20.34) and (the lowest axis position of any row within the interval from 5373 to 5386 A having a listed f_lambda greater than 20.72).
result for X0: 23.6 A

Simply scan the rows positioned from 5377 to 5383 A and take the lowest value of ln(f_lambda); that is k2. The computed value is 3.01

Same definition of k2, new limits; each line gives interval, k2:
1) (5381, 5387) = 3.00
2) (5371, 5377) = 3.01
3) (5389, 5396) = 2.96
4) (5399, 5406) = 2.98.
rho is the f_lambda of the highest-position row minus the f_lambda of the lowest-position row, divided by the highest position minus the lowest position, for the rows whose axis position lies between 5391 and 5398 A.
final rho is 0.3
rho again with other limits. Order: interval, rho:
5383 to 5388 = 0.0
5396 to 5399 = -0.2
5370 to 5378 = 0.0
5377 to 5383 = 0.4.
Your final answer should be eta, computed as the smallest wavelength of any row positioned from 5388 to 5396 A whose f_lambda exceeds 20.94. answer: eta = 5388.80 A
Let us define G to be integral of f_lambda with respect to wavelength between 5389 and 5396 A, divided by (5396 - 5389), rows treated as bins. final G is 20.9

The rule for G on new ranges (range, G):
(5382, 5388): 21.5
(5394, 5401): 20.5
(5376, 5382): 20.8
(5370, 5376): 21.0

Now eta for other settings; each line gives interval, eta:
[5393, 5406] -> 5395.01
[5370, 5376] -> 5373.94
